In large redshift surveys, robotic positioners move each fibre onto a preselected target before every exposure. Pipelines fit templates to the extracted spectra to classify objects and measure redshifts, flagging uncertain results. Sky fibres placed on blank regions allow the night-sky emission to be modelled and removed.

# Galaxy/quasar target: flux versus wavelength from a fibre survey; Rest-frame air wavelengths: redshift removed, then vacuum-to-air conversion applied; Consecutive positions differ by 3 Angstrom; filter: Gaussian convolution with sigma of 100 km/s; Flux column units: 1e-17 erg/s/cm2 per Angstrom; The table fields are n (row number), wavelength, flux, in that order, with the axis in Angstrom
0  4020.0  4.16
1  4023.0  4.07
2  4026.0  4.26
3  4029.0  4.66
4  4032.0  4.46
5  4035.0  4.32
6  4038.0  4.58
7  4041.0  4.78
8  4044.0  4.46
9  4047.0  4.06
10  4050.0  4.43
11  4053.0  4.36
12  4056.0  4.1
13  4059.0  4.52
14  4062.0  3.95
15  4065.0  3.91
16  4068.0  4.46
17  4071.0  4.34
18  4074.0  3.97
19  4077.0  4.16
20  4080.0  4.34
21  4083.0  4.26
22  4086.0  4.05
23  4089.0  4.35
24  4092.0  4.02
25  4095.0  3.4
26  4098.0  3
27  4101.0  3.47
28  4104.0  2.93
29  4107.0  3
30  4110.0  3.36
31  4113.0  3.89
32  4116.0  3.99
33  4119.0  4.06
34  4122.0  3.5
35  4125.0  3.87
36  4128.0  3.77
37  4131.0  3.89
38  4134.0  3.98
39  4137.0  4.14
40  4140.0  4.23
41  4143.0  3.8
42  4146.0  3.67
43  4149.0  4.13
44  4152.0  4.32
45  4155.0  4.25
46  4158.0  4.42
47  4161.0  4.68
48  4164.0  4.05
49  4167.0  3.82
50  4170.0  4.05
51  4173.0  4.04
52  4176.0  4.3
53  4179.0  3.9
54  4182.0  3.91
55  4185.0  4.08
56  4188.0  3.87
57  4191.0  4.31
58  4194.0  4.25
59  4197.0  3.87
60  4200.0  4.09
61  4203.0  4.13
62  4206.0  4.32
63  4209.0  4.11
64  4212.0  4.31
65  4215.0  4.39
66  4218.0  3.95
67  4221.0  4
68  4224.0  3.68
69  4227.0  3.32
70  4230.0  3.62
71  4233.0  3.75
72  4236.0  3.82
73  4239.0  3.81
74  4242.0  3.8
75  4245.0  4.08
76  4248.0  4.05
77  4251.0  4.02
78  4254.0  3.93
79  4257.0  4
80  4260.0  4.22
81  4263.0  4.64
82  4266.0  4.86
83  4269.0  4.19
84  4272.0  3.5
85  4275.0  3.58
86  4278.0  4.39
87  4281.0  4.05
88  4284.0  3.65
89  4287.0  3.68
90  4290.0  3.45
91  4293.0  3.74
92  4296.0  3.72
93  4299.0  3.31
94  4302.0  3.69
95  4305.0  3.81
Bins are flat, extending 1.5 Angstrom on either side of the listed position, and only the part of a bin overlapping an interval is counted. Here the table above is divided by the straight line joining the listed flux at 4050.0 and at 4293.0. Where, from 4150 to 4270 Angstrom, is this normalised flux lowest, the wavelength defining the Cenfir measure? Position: 4227.0 Angstrom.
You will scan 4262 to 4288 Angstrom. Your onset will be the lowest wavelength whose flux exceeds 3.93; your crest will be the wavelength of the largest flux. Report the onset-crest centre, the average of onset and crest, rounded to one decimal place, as 4264.5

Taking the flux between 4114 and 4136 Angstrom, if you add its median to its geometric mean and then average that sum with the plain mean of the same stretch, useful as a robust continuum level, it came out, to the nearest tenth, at 5.8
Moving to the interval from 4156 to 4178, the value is 6.2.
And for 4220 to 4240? 5.6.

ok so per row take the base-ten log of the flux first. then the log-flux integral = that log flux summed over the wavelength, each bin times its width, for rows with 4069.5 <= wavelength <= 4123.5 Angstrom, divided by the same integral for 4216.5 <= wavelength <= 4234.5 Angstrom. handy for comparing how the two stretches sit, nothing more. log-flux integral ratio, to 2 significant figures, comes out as 3.0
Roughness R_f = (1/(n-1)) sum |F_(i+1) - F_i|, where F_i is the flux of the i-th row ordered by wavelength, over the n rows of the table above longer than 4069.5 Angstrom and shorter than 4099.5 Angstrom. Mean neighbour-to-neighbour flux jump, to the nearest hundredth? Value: 0.30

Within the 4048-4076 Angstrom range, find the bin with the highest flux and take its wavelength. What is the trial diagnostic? 4059.0 Angstrom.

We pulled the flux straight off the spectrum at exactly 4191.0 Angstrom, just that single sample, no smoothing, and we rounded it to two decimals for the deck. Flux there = 4.31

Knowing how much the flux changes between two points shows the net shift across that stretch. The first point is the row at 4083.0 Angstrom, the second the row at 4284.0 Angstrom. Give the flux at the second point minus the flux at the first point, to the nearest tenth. -0.6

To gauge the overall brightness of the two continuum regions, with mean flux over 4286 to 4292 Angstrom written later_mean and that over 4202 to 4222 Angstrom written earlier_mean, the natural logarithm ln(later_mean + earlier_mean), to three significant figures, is 2.05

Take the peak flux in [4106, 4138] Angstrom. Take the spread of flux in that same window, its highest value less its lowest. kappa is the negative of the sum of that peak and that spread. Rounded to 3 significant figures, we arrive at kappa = -5.28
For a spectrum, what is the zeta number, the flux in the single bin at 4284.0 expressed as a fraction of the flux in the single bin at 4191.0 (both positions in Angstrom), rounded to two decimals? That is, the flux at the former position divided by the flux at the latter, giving 0.85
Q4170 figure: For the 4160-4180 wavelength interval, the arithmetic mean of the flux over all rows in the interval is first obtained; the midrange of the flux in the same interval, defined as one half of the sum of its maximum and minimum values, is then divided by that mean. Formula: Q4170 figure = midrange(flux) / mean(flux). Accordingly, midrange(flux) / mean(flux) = 1.03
